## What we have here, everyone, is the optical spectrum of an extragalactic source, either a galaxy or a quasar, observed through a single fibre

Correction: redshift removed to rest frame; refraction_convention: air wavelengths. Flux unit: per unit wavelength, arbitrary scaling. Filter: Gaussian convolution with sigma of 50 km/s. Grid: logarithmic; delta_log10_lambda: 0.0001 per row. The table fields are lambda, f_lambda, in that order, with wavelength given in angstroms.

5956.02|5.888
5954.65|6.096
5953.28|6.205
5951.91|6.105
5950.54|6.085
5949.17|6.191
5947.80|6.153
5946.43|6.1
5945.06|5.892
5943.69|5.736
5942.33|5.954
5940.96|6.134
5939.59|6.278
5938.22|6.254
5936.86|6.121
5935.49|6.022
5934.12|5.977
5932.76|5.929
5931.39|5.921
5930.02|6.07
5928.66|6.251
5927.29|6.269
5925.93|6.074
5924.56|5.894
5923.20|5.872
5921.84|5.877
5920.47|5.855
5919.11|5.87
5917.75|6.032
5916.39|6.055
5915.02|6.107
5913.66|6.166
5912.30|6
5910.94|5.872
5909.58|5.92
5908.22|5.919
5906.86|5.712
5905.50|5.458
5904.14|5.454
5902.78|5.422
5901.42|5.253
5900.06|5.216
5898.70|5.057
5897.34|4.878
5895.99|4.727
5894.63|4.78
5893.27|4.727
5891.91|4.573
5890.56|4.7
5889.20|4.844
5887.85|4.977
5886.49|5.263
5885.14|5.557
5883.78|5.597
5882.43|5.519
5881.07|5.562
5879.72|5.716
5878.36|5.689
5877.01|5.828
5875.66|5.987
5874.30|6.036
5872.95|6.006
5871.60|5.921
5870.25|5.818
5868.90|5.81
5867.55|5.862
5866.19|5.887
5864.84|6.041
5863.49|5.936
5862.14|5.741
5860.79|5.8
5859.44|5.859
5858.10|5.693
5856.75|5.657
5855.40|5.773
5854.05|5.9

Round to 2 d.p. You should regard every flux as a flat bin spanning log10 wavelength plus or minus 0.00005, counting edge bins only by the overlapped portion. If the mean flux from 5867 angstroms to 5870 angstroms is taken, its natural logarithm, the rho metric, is 1.76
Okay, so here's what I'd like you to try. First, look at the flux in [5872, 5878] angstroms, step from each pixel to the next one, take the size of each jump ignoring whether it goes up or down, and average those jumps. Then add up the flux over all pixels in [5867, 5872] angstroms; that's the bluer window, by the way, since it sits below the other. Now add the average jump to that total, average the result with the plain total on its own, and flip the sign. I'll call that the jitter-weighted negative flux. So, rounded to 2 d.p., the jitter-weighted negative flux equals -23.45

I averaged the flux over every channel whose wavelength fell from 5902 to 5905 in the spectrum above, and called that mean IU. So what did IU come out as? 5.4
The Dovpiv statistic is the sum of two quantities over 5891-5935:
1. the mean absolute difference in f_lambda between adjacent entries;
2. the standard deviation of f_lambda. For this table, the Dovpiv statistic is 0.59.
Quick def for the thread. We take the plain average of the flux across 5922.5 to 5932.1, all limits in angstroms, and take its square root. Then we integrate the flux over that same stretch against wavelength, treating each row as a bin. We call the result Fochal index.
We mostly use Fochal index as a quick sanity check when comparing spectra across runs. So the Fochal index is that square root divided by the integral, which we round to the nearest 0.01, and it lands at 0.04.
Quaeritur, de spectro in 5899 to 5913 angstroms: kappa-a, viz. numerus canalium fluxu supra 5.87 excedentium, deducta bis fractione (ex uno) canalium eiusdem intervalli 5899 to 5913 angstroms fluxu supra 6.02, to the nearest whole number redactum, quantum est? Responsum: 4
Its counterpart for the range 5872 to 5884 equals 3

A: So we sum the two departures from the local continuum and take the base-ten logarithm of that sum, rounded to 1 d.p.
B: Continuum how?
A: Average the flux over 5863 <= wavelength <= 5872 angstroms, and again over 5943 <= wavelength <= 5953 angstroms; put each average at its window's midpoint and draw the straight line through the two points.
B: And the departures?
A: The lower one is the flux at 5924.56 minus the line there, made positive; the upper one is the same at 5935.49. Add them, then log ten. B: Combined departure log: -1.0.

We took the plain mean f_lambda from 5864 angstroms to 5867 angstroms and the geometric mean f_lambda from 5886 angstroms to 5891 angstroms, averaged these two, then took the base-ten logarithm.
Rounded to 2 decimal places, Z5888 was 0.74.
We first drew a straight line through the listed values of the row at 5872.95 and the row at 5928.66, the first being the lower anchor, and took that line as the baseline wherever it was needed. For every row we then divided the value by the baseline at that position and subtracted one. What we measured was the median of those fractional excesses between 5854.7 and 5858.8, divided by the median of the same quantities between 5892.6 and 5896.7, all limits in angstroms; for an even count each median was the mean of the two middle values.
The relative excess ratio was 0.19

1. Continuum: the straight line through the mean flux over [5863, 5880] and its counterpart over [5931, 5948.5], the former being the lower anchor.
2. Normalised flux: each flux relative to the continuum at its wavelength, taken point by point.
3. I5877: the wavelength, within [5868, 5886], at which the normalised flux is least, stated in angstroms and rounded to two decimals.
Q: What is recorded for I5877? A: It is 5882.43 angstroms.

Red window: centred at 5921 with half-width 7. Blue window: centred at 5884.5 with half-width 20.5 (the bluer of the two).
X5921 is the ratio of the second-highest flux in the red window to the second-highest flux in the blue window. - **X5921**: 1.01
